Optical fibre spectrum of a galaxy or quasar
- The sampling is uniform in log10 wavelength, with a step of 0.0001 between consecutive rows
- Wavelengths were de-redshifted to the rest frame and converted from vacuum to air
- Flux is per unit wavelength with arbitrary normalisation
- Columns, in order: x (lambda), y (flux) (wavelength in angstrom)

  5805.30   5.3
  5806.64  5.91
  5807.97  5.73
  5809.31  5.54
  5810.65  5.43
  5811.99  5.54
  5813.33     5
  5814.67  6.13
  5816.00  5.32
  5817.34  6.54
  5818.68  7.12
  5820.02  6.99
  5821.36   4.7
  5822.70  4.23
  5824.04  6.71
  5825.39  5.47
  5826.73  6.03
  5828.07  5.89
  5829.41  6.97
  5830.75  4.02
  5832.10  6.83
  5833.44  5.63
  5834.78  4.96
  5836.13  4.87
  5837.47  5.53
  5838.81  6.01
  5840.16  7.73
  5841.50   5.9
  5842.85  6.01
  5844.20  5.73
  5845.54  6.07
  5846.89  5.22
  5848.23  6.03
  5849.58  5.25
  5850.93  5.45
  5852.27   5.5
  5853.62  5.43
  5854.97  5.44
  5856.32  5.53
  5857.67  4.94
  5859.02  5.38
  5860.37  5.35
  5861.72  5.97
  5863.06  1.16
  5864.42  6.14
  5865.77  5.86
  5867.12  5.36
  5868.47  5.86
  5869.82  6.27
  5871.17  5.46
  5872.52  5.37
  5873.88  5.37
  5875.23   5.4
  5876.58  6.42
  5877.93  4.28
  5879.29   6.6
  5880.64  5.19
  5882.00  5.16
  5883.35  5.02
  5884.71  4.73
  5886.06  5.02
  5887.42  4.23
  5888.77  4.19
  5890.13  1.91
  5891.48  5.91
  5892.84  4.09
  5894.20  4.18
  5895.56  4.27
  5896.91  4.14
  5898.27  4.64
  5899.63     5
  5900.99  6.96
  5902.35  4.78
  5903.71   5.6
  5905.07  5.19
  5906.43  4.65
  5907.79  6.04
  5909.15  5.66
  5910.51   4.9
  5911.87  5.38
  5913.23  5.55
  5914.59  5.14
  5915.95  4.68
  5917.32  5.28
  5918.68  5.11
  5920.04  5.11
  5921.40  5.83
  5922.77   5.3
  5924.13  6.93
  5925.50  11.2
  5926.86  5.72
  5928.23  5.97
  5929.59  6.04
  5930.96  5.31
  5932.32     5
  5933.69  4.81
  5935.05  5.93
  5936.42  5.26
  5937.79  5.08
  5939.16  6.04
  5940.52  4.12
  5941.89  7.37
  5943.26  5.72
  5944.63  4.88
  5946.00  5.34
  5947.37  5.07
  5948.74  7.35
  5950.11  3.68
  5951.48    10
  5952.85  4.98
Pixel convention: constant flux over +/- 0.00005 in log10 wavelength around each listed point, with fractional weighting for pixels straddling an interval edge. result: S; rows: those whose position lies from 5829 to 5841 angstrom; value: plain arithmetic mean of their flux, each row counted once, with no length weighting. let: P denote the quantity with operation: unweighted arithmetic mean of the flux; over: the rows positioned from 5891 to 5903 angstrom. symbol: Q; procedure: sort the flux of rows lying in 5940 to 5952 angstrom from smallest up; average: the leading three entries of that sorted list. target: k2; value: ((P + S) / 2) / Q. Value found 1.27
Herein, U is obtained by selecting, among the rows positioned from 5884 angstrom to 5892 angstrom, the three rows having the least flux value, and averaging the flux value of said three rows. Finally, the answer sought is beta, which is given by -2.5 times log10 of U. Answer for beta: -1.34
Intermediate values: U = 3.4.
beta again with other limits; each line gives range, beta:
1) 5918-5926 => -1.78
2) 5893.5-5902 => -1.56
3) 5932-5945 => -1.66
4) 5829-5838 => -1.66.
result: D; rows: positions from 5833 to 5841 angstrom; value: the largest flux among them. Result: 7.73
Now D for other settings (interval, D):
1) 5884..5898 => 5.91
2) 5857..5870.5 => 6.27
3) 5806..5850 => 7.73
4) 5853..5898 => 6.6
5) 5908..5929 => 11.2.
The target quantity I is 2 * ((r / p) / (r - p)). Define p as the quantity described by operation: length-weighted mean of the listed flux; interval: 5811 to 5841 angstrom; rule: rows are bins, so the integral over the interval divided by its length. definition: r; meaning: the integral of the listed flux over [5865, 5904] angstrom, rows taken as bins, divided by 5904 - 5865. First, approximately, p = 5.8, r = 5.1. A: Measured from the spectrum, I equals -2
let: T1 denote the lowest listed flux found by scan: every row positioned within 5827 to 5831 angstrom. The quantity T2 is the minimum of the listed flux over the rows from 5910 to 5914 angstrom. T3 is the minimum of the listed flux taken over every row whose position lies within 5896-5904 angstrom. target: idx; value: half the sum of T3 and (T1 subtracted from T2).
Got 2.51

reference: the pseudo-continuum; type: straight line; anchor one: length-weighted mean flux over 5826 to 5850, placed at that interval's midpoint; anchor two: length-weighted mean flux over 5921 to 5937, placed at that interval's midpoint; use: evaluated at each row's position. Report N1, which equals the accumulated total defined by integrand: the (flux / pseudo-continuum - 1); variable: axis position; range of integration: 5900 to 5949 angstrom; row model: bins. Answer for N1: -4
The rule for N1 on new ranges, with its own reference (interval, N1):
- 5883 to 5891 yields -2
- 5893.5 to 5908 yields -2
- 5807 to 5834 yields 0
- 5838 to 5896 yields -6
